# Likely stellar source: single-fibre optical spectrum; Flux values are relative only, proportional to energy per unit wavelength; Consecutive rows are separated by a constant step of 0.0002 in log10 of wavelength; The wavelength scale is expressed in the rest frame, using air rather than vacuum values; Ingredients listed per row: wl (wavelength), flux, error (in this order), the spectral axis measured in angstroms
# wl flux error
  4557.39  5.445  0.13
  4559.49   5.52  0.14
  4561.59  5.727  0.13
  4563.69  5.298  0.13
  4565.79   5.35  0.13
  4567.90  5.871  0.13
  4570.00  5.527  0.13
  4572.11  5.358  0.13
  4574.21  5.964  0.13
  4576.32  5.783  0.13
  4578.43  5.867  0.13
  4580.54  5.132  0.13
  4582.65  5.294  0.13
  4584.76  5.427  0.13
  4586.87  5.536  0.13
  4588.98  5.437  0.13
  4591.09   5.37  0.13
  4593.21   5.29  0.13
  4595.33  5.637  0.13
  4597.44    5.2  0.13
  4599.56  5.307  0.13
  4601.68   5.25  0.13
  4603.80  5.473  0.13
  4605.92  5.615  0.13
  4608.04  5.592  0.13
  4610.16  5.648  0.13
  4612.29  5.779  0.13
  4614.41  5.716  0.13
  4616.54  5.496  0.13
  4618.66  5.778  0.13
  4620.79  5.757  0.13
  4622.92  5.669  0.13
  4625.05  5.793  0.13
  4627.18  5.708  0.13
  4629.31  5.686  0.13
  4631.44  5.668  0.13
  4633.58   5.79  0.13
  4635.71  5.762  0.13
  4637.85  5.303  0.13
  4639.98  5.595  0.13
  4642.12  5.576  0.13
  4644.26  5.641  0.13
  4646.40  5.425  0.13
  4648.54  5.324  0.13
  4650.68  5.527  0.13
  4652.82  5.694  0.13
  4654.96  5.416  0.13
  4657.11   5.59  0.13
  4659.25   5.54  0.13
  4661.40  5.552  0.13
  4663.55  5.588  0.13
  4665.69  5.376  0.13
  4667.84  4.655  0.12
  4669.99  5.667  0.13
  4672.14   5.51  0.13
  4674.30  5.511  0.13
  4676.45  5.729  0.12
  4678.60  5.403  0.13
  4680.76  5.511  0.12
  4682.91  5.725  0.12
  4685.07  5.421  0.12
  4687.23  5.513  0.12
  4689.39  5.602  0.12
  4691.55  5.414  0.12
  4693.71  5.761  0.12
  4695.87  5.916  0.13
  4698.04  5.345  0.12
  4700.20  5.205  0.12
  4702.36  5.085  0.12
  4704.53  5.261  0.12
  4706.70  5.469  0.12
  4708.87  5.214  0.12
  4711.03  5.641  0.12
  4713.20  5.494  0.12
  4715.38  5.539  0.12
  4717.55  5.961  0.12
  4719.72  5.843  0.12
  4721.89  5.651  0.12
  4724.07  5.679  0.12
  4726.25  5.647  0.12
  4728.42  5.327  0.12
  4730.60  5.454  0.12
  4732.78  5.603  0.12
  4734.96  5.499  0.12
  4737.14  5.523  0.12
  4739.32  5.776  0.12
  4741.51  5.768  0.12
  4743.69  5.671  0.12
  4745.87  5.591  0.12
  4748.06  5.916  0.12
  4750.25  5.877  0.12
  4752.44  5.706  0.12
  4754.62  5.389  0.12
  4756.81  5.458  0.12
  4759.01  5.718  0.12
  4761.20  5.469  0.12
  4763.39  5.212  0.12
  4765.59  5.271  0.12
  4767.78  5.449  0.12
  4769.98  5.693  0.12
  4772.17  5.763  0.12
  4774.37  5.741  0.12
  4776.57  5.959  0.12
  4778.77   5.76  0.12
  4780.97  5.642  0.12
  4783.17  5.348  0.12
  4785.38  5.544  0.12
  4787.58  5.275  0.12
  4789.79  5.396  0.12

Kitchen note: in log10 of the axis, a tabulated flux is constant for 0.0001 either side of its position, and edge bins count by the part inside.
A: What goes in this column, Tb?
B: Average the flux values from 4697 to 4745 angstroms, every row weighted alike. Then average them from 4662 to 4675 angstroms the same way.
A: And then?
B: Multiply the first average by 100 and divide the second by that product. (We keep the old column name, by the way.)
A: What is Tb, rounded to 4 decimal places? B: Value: 0.0097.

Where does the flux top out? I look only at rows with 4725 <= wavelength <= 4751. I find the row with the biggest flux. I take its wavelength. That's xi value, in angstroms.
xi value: 4748.06 angstroms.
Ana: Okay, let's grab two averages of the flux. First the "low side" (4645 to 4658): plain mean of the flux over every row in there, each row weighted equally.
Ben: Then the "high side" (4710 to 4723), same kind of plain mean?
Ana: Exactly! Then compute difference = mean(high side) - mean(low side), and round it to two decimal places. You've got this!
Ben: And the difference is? 0.19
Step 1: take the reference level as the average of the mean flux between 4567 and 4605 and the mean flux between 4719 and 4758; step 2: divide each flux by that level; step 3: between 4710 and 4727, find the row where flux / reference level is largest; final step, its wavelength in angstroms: 4717.55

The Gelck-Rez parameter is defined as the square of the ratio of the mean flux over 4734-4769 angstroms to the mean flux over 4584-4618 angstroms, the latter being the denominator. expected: 1.03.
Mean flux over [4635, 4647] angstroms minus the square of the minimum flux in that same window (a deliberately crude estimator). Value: -22.6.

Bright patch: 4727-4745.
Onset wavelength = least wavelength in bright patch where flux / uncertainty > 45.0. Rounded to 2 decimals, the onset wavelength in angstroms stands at 4730.60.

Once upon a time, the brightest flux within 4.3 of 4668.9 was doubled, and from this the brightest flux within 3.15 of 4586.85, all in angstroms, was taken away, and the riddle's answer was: 5.80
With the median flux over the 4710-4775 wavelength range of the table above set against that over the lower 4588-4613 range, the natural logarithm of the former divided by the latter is 0.034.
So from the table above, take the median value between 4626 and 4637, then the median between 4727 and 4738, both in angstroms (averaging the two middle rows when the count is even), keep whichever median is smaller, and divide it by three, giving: 1.83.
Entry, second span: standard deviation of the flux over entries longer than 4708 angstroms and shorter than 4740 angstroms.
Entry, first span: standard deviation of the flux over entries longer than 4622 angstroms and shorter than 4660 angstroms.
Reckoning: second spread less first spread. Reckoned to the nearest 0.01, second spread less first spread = 0.04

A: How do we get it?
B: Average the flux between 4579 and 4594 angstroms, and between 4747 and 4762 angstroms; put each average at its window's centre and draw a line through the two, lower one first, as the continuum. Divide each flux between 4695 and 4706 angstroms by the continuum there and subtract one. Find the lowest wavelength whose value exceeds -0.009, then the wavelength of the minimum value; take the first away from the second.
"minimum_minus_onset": 6.5 angstroms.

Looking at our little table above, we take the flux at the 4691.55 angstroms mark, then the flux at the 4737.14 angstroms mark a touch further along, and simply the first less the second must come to -0.1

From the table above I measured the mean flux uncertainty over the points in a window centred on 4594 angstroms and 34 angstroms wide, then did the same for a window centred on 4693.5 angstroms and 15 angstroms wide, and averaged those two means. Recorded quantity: 0.1257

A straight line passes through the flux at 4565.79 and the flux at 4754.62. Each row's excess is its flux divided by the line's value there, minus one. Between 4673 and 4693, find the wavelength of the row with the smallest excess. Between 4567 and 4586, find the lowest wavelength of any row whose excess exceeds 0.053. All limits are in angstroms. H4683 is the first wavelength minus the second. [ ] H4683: 110.7 angstroms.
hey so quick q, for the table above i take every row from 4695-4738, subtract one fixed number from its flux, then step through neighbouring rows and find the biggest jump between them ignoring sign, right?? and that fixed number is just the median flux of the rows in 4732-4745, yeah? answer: 0.57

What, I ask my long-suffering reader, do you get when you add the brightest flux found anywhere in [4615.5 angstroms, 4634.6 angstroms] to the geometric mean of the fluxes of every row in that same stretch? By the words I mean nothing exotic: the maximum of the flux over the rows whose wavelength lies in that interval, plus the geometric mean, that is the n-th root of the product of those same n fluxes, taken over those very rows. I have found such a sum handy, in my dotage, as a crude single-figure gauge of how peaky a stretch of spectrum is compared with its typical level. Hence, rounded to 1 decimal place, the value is 11.5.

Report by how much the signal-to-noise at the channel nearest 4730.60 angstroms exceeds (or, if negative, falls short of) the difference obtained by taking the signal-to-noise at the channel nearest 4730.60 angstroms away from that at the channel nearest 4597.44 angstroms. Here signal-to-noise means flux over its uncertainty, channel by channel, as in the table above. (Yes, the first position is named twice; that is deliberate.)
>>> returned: 50.9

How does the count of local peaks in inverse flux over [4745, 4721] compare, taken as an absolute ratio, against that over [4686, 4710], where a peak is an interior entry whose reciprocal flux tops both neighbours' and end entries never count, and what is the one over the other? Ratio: 1.00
